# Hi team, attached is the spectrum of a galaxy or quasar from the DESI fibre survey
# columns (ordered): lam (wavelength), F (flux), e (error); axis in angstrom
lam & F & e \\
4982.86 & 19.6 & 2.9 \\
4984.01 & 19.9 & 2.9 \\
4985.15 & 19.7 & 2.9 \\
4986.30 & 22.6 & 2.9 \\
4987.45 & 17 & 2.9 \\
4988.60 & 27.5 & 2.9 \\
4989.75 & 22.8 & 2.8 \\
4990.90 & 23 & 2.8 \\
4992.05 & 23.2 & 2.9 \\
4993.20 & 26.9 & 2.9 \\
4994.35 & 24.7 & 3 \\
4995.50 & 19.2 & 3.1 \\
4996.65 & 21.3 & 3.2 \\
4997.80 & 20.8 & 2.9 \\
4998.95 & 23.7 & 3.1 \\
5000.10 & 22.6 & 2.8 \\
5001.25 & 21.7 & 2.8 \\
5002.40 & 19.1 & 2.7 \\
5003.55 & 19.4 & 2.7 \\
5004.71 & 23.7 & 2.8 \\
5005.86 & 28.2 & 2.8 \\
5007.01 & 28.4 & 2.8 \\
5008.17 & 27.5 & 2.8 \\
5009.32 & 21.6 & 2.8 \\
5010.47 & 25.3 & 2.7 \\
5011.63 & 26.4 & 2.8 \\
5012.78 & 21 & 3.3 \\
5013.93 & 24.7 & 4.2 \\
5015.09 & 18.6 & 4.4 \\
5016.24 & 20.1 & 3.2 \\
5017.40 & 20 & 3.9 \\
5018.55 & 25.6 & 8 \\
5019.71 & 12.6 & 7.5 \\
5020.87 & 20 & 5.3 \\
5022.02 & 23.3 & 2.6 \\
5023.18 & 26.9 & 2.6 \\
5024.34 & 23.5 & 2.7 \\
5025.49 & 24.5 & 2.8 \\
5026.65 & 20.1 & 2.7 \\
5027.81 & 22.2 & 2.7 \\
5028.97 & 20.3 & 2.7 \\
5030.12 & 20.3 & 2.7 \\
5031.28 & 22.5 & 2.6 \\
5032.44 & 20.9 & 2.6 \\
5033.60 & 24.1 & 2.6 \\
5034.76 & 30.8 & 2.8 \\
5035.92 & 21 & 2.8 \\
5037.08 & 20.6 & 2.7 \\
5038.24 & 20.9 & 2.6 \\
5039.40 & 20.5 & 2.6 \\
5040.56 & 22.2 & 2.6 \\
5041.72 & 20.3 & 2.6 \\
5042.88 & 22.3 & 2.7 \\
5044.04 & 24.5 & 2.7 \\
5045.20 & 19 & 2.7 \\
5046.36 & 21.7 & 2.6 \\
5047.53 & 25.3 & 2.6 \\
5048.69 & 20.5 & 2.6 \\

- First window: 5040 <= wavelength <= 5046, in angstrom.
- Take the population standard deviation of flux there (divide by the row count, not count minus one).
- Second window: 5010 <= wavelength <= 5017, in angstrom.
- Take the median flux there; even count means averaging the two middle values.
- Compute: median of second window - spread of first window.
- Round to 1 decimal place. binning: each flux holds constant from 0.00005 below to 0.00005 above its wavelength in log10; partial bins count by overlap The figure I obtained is 21.0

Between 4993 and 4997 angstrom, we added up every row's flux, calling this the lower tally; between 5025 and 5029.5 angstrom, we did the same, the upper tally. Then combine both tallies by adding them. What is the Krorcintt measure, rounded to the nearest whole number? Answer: 179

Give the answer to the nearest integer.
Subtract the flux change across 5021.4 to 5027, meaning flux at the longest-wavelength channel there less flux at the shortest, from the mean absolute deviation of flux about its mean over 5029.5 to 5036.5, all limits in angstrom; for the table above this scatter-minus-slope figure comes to 6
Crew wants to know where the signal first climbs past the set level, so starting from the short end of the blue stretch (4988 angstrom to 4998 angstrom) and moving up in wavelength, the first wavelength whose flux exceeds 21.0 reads 4988.60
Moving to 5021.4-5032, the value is 5022.02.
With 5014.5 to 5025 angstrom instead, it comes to 5018.55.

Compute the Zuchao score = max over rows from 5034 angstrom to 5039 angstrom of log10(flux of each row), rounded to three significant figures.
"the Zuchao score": 1.49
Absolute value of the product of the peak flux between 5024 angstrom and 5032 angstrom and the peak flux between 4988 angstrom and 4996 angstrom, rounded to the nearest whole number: 674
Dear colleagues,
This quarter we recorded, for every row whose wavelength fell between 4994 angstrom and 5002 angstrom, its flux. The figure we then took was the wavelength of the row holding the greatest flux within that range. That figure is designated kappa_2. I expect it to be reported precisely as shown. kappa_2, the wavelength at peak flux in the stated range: 4994.35 angstrom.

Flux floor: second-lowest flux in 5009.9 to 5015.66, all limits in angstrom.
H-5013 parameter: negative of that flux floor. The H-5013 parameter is -21.0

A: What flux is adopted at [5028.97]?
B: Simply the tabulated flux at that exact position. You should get 20.3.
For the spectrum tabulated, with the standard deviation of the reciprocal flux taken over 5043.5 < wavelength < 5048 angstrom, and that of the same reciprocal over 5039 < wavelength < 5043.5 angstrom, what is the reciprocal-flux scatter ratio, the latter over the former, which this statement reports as 0.4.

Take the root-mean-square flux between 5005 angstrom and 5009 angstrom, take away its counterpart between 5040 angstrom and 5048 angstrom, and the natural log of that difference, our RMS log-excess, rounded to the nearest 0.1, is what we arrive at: 1.8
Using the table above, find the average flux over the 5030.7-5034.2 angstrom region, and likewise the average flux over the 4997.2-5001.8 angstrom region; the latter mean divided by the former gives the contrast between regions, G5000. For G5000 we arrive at 0.99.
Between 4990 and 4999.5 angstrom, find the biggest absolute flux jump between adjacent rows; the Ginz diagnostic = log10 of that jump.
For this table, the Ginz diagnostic 0.74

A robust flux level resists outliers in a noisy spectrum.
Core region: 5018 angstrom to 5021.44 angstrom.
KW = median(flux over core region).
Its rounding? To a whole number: 20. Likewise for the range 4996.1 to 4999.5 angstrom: 21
